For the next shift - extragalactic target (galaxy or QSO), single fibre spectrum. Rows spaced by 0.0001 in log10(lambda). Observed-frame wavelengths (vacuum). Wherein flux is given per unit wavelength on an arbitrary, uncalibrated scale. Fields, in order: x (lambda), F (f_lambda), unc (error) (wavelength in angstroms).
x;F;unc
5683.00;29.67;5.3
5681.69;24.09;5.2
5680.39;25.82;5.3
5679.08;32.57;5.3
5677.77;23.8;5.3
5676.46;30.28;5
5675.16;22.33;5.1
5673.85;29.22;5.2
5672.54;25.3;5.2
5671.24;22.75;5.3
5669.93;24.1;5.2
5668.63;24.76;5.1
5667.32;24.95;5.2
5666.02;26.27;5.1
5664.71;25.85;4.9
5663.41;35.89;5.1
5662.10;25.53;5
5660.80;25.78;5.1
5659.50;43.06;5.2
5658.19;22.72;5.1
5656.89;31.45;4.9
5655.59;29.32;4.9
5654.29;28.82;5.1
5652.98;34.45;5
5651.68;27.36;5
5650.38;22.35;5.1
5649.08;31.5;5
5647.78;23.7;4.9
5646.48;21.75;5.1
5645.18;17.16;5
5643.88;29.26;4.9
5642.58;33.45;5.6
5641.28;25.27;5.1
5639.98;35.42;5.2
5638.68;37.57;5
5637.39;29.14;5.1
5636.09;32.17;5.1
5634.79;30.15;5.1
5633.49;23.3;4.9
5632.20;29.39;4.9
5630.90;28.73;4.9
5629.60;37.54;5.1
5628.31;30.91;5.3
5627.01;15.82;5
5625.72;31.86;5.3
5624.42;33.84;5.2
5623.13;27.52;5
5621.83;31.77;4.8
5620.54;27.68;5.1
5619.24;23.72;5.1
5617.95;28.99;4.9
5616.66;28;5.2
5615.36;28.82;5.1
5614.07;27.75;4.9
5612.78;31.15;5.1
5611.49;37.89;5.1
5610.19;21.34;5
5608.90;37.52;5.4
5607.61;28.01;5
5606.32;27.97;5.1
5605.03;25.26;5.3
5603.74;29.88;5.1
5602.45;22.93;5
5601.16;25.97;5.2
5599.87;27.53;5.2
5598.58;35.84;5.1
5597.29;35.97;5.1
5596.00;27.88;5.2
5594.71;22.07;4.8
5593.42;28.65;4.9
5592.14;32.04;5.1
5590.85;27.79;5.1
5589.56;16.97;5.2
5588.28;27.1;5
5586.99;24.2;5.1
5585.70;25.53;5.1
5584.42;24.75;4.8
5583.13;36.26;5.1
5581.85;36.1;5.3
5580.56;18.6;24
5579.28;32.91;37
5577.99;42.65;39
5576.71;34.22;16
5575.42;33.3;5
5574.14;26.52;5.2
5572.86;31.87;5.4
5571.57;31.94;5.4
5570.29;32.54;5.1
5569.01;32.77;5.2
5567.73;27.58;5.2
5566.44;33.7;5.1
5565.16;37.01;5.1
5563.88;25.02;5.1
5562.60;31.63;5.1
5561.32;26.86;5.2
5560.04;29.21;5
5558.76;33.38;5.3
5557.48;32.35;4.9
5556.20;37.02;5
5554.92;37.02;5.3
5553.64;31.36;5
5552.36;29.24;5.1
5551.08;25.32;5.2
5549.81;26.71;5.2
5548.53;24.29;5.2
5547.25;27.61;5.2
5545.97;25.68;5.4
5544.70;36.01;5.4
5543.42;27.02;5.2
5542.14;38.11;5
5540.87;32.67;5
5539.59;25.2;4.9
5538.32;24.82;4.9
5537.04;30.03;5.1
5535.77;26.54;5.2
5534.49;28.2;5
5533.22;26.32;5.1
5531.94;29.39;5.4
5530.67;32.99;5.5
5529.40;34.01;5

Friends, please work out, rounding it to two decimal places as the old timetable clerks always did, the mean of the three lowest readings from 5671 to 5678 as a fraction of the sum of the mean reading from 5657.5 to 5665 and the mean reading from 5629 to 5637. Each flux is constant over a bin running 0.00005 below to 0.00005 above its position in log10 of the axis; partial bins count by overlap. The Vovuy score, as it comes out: 0.38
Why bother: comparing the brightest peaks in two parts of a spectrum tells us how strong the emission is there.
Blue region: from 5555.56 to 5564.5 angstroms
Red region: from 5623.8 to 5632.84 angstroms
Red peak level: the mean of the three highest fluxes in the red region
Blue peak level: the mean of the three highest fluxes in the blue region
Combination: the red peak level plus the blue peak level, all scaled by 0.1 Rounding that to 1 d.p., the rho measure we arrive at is 6.9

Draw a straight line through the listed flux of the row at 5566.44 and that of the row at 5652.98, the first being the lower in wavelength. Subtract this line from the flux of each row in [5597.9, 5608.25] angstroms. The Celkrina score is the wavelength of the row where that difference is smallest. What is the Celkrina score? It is 5602.45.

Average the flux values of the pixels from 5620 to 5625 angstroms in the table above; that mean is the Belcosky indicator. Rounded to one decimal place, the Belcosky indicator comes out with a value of 30.2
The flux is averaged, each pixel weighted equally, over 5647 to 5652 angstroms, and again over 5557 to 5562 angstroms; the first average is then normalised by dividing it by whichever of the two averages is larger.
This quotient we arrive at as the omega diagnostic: 0.86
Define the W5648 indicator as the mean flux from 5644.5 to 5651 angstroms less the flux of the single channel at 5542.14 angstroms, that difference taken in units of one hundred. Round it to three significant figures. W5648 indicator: -0.148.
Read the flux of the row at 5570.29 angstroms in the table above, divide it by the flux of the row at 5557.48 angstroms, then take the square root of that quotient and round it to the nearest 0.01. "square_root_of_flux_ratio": 1.00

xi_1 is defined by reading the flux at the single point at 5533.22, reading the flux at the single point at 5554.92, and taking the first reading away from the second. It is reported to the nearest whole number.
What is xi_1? 11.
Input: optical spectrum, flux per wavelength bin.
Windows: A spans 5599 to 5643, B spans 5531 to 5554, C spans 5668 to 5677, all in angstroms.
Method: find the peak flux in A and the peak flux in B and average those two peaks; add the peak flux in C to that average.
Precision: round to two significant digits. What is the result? 68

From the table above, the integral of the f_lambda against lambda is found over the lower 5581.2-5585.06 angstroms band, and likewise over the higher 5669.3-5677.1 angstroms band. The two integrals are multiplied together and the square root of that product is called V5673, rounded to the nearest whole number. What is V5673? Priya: 158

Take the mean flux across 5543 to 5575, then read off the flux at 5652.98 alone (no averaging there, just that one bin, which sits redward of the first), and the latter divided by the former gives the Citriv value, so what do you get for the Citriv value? 1.13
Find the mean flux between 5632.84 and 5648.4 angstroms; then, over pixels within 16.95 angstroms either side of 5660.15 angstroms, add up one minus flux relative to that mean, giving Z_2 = 1.0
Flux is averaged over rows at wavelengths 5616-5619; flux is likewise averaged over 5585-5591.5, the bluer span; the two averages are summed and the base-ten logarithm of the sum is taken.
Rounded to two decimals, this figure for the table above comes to 1.72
